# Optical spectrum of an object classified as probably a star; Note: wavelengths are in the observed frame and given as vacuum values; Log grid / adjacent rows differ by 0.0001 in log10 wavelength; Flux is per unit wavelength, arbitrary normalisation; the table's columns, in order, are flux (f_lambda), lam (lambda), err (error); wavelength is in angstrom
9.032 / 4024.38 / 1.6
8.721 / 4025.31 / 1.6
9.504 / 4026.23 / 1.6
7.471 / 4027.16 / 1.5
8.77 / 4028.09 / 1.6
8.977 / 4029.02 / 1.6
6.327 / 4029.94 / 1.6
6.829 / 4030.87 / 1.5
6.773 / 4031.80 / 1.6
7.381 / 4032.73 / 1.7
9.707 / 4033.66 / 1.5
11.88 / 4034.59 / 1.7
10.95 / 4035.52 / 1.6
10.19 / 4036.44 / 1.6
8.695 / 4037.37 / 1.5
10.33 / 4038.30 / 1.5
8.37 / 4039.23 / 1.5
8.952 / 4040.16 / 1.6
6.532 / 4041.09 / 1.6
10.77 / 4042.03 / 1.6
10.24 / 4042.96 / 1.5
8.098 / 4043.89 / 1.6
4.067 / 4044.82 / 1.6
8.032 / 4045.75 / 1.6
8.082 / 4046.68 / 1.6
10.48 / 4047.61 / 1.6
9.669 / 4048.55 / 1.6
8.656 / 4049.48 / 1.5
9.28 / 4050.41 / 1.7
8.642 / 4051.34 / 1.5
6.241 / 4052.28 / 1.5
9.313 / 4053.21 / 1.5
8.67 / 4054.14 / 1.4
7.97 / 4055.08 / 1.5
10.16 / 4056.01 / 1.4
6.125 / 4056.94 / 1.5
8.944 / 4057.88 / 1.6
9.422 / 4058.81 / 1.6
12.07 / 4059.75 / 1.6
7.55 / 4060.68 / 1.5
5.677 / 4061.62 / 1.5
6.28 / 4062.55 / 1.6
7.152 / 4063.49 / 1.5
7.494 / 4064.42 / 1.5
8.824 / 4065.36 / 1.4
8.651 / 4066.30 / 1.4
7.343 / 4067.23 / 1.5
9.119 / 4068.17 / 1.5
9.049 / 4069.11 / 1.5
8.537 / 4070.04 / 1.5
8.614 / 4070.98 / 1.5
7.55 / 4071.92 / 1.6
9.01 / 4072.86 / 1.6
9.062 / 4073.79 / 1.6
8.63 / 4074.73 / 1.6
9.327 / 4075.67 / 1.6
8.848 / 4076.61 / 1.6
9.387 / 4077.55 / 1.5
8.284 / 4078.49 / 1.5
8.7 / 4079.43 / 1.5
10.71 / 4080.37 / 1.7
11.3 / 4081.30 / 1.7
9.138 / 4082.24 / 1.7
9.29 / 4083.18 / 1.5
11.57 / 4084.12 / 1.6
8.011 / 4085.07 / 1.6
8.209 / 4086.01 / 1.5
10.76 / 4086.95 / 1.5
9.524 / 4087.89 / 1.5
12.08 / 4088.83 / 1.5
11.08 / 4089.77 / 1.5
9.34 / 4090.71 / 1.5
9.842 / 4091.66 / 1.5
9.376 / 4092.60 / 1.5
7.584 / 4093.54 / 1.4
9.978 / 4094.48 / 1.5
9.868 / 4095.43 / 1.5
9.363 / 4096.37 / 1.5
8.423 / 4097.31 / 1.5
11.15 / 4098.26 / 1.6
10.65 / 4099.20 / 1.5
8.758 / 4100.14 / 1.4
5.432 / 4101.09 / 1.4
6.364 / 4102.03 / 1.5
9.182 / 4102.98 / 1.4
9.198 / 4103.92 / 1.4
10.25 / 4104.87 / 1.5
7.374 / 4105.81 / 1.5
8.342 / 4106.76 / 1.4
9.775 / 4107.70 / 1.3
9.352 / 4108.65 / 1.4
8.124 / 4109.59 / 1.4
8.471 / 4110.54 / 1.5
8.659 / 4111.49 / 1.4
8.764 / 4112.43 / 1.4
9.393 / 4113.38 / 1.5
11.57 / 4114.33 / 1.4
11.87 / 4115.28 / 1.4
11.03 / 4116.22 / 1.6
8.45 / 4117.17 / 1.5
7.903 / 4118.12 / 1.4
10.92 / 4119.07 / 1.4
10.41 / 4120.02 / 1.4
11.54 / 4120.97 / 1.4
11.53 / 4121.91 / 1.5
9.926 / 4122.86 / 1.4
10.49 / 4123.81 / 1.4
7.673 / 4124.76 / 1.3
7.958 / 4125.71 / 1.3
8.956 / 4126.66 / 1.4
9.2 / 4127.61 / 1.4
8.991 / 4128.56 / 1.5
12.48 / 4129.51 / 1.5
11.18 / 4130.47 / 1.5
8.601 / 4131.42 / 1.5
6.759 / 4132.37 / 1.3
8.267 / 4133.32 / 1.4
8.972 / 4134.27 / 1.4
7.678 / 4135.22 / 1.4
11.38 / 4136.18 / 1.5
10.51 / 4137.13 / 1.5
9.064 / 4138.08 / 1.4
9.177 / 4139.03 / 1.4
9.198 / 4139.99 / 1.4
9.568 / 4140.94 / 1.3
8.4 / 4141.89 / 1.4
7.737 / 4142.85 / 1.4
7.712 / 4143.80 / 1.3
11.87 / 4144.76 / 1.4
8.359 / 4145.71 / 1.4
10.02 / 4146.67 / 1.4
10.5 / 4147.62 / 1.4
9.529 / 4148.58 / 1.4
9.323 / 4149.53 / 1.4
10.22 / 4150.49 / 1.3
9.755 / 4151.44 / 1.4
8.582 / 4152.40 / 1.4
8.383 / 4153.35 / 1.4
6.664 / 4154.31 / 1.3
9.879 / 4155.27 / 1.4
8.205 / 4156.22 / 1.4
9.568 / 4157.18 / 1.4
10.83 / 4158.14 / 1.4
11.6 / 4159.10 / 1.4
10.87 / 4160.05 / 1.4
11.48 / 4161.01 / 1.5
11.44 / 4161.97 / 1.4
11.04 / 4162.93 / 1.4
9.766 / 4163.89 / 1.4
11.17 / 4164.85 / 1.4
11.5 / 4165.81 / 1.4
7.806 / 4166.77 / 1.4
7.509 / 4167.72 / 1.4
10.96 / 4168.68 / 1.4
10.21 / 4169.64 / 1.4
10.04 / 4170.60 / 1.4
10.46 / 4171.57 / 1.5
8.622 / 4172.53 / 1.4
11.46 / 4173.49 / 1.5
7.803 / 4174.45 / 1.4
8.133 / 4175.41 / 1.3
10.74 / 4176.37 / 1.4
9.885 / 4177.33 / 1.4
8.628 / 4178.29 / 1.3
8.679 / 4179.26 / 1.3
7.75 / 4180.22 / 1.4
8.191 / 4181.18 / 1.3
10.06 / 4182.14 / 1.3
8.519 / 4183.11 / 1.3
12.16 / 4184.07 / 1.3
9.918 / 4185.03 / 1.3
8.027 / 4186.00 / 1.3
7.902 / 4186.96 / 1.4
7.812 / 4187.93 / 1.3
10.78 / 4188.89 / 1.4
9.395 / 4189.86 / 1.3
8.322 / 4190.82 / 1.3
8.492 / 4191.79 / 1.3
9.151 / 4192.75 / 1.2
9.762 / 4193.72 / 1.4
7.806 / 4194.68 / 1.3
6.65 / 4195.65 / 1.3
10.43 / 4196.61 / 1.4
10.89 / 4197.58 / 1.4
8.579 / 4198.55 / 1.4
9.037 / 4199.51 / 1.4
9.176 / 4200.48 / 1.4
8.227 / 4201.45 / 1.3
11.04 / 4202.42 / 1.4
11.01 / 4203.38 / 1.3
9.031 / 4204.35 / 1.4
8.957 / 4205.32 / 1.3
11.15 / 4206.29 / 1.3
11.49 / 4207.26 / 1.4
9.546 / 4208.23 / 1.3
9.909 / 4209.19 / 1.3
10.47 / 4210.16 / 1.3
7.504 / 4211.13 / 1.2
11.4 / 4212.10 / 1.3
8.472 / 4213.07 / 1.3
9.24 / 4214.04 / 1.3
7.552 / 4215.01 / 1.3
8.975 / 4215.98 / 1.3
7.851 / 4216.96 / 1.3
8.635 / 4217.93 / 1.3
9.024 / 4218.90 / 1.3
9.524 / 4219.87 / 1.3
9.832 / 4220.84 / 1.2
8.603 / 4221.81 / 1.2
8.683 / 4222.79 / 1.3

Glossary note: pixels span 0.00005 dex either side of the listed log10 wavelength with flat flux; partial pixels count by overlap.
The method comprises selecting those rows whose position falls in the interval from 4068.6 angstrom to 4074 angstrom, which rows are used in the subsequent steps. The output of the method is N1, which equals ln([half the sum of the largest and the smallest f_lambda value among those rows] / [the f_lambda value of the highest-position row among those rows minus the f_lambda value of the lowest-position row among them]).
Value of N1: 6.5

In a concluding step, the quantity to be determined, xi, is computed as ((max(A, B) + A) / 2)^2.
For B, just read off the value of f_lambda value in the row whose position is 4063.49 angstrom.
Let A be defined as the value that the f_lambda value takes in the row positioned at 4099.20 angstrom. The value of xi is 113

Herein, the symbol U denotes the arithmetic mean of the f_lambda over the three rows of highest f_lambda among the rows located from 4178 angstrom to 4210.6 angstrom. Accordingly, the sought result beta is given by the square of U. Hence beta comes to 135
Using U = 11.6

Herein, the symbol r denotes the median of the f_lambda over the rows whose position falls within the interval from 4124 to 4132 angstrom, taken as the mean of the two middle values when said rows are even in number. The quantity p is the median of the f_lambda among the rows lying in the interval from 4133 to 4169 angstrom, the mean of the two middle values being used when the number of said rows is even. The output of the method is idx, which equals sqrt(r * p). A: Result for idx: 9.27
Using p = 9.57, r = 9.0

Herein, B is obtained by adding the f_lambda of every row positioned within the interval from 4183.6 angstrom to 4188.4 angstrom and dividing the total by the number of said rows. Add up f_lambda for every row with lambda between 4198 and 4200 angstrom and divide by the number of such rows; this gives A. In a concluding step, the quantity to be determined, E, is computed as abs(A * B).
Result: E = 81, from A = 8.8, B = 9.2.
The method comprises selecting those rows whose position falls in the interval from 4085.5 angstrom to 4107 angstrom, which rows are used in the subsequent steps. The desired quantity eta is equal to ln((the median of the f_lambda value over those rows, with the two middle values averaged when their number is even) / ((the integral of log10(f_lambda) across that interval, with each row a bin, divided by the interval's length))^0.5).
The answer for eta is 2.26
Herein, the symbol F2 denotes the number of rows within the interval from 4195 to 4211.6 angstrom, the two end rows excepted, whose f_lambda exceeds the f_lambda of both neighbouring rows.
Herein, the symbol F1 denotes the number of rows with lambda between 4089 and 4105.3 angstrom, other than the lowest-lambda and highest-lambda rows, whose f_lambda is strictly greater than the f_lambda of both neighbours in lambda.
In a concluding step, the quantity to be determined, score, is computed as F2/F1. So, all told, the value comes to 1.7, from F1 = 3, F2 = 5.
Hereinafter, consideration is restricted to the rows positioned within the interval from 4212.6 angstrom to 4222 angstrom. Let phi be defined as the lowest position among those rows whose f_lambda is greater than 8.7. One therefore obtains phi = 4214.04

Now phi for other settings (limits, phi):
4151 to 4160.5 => 4151.44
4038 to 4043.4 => 4038.30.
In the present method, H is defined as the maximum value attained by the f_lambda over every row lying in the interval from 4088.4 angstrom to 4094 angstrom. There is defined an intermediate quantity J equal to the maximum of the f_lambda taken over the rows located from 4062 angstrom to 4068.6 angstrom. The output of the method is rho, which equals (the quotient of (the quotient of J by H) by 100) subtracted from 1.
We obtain 0.992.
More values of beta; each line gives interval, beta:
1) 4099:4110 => 105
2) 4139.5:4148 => 117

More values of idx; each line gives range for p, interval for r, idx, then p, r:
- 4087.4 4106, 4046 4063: 9.01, 9.37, 8.7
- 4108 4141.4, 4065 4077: 9.01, 9.20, 8.8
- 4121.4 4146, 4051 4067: 8.83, 9.03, 8.6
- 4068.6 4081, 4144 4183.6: 9.35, 8.85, 9.9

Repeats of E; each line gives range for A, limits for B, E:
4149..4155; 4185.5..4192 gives 77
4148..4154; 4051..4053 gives 69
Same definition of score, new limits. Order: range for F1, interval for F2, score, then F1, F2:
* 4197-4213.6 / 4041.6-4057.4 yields 0.8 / 5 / 4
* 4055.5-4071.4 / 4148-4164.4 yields 1.3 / 3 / 4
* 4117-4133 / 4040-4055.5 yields 0.8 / 5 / 4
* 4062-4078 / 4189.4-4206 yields 0.8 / 5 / 4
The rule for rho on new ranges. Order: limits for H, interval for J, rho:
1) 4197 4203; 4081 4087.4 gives 0.990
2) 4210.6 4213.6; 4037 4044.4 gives 0.991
